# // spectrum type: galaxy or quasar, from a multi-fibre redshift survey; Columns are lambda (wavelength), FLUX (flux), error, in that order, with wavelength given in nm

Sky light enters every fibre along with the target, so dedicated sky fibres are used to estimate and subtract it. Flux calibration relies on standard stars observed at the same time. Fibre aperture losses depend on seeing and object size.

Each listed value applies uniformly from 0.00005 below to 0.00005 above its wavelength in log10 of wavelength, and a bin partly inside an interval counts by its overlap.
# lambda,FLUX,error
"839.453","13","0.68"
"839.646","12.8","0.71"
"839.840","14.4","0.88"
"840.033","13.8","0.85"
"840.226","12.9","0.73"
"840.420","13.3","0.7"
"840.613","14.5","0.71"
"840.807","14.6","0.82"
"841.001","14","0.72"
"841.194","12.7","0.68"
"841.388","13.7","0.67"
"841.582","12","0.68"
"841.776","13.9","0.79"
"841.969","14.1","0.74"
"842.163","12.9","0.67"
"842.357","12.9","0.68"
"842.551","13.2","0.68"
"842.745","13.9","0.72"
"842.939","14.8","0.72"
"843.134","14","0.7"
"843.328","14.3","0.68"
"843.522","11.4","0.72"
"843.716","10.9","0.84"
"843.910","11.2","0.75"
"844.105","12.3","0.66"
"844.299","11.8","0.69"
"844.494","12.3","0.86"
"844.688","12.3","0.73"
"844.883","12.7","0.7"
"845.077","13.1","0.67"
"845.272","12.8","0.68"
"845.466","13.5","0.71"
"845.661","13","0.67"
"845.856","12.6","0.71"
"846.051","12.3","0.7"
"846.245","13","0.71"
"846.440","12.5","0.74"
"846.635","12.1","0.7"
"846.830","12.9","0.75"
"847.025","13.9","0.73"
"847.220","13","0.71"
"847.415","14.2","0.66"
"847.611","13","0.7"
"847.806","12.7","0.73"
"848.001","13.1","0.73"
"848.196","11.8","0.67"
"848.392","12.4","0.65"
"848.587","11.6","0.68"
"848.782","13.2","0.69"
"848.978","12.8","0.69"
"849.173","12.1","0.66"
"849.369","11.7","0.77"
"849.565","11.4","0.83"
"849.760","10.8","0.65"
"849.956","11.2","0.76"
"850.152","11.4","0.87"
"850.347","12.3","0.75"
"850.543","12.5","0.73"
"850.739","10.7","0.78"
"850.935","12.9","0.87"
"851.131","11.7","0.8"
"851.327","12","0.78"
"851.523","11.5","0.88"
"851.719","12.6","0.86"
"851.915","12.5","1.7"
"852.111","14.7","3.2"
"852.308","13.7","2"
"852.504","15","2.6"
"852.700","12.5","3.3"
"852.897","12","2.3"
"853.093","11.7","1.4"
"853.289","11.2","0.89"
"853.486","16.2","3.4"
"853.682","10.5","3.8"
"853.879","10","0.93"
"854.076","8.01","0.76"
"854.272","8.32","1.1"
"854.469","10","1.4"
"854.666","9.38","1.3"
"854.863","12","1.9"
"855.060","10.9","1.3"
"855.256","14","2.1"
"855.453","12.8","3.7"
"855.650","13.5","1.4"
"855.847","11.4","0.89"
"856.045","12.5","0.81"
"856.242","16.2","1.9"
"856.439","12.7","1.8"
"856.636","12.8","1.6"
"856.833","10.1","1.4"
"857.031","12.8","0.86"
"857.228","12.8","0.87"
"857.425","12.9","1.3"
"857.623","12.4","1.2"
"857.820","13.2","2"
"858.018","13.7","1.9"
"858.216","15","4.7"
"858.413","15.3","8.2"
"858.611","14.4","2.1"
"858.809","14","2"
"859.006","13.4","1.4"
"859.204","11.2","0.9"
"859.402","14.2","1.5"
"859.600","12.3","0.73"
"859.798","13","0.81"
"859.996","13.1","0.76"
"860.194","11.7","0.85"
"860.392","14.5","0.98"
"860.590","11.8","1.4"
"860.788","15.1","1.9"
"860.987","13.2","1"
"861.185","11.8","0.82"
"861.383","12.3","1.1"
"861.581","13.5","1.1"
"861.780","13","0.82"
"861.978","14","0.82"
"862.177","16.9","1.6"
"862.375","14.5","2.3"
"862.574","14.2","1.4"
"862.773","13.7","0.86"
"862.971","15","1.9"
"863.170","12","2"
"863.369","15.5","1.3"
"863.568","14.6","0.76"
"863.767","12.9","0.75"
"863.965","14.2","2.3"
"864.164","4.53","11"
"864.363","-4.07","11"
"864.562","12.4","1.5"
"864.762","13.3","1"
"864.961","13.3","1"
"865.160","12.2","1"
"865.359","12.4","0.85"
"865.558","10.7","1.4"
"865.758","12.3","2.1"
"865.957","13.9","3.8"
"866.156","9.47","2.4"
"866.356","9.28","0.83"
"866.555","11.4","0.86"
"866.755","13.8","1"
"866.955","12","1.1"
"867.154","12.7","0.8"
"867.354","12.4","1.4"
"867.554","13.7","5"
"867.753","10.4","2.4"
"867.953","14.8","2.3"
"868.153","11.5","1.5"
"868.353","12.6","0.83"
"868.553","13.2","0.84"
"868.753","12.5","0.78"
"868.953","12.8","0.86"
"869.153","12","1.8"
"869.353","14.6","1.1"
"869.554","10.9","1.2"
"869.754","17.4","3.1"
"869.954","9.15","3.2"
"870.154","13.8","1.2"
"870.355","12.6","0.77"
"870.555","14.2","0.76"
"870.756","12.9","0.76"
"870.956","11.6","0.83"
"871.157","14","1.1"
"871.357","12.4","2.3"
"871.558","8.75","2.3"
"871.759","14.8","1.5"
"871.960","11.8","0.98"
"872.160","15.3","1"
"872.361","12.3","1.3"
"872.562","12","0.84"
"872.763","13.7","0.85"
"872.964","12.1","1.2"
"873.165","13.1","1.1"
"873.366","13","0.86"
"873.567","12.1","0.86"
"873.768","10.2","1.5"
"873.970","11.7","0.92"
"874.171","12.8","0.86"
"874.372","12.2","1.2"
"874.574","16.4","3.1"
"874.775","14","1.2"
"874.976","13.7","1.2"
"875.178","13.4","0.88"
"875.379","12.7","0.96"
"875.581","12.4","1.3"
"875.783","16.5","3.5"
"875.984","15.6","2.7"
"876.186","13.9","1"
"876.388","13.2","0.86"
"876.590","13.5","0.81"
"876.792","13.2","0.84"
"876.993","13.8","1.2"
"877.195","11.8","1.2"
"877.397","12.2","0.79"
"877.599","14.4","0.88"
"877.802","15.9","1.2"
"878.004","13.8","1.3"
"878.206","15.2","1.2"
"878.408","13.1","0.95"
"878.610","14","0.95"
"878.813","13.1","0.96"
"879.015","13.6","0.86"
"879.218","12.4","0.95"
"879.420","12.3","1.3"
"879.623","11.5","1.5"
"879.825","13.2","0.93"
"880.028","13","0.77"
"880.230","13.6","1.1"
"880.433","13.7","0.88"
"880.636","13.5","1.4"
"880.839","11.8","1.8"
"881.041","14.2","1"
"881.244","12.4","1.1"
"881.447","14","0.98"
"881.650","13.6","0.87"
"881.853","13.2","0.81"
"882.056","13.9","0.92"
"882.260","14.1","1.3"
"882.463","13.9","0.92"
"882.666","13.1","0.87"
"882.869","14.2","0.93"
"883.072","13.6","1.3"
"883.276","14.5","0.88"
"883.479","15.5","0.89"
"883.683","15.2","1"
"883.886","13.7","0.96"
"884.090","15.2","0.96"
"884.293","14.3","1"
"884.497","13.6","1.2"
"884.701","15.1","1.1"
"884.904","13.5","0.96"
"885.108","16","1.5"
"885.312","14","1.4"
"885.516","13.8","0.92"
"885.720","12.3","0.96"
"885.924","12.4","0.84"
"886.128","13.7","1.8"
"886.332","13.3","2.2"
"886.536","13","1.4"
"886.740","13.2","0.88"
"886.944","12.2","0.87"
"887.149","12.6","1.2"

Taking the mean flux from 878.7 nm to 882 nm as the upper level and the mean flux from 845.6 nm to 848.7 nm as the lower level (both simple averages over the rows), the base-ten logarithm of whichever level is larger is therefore 1.12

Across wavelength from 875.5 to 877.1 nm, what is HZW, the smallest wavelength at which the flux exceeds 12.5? 875.783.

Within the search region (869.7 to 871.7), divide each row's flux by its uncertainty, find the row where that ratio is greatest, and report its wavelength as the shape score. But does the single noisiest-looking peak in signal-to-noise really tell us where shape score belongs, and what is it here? 870.555 nm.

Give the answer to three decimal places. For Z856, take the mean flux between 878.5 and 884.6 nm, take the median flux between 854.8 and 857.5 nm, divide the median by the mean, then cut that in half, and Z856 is 0.471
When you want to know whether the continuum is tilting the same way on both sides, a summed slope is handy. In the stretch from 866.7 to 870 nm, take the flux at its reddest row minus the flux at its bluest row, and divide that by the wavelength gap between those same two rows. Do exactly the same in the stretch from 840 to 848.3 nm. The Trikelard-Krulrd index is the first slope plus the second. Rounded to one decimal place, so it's -1.7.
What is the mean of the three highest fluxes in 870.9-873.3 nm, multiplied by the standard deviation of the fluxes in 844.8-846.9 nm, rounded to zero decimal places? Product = 6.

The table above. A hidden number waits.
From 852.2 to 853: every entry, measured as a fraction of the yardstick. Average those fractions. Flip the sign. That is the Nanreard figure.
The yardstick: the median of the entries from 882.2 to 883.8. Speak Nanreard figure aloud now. -0.94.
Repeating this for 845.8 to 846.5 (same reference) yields -0.89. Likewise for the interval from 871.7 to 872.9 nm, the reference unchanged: -0.94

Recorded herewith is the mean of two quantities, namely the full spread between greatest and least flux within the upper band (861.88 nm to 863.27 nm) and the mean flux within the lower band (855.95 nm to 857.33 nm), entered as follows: 8.9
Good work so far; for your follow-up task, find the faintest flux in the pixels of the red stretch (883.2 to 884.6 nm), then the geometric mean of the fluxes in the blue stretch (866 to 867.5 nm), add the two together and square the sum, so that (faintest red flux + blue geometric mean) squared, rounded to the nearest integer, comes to 629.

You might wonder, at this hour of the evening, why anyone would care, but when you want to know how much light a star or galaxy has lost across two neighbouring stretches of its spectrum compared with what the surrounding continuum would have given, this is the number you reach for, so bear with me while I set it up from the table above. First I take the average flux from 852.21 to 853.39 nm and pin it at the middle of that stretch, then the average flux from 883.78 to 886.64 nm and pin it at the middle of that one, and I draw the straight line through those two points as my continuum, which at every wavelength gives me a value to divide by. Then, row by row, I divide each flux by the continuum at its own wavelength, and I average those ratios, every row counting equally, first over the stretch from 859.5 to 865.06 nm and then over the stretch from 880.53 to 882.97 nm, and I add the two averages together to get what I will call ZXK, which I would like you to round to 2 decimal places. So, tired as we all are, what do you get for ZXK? 1.95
